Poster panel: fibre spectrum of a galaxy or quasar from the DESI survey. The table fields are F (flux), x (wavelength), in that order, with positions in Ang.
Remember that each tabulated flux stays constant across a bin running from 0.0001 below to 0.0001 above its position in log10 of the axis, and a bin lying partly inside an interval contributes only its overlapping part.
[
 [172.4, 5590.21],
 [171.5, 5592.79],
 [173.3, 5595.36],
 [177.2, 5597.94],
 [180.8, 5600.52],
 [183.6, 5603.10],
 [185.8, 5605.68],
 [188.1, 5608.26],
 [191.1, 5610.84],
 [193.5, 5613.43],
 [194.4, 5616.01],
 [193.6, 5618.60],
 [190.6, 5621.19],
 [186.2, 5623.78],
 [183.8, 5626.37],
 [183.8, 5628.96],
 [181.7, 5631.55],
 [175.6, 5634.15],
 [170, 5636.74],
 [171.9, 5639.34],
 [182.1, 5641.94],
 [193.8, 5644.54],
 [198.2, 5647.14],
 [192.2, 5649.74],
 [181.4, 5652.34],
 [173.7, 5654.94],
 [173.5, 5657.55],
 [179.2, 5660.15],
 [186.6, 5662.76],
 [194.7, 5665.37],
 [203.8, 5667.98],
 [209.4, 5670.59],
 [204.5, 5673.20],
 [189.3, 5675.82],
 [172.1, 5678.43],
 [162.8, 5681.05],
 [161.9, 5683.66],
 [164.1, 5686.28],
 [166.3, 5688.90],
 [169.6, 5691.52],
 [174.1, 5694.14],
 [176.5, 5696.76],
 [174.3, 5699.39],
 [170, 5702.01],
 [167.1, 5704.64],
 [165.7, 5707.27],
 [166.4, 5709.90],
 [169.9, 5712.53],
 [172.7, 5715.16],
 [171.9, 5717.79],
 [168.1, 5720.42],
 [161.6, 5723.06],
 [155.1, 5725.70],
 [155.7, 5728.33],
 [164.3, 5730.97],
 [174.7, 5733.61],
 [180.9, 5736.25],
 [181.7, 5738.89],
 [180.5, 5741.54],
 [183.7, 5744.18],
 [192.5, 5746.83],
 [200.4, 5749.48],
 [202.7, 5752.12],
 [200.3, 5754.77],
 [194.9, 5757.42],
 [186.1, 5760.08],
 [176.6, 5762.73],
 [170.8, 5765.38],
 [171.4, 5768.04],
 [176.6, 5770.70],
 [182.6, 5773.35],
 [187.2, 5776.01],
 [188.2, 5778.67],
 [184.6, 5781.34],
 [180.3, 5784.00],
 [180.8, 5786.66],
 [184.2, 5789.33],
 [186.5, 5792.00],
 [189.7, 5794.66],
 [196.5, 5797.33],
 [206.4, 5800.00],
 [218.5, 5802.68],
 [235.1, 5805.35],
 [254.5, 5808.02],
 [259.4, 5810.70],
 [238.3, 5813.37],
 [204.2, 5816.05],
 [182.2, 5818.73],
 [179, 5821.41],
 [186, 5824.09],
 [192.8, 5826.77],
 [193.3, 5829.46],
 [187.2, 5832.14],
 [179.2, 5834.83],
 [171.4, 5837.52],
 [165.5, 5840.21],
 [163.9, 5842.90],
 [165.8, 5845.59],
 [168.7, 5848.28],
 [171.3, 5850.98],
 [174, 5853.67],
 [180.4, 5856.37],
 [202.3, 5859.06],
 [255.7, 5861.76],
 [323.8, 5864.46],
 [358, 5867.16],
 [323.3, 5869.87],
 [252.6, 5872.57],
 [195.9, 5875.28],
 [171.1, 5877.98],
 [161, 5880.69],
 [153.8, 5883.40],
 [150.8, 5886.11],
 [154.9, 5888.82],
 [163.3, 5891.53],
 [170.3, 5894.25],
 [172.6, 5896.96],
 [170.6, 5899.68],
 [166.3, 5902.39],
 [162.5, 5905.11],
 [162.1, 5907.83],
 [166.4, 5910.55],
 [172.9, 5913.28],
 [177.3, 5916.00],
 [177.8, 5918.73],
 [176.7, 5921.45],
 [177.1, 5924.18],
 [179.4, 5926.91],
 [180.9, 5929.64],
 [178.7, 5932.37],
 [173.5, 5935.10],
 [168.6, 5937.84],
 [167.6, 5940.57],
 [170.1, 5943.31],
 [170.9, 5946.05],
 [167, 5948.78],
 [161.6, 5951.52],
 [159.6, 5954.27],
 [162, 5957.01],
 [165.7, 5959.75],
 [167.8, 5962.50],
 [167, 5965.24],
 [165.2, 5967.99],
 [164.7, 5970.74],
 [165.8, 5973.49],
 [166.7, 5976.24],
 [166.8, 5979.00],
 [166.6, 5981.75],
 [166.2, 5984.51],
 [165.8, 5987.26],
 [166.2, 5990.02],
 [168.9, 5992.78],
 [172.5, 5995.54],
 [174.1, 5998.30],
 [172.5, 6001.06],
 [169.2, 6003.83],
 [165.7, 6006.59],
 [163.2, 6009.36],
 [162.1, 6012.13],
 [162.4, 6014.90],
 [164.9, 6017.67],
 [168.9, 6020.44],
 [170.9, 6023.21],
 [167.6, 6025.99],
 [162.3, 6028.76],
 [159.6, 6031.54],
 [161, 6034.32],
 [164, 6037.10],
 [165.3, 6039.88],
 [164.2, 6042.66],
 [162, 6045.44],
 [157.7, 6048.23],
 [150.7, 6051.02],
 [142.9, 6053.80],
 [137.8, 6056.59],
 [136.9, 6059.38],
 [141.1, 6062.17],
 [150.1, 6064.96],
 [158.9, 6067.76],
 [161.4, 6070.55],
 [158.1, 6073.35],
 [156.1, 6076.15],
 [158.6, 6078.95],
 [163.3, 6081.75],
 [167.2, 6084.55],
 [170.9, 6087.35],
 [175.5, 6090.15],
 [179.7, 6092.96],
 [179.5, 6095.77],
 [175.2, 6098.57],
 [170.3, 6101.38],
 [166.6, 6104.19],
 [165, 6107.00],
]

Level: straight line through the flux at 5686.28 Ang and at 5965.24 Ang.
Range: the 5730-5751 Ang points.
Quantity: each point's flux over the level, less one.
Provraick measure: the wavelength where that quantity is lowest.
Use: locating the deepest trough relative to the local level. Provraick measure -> 5730.97 Ang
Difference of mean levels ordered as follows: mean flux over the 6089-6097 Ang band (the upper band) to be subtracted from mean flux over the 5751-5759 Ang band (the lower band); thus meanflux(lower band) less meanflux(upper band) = 21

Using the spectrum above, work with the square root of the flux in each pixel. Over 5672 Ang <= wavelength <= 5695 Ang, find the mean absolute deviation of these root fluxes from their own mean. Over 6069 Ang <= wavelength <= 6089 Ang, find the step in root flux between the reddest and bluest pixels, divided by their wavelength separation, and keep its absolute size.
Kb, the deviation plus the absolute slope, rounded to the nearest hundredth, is 0.41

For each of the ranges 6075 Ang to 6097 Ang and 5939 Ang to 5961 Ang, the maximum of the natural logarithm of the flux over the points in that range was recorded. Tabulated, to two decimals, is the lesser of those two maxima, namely 5.14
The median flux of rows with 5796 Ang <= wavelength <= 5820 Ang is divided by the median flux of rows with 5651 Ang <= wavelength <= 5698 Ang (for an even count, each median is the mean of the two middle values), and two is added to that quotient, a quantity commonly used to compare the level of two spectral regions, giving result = 3.25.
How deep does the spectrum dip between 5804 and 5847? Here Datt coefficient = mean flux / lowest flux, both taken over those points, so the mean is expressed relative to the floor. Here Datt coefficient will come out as 1.20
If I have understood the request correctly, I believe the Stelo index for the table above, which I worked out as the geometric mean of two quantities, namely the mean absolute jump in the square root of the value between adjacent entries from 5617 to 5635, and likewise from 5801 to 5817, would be 0.263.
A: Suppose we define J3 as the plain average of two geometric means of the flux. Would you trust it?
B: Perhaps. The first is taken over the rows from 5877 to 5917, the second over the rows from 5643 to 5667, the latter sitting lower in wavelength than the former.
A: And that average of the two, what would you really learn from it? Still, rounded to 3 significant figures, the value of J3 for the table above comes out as 175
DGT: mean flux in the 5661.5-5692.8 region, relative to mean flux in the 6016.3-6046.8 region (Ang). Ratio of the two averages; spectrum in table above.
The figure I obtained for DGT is 1.11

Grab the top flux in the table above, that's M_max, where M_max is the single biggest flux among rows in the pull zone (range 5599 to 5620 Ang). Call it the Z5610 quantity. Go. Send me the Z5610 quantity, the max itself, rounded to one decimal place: 194.4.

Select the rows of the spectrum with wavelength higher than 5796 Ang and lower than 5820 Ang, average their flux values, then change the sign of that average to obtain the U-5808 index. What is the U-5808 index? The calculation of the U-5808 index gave -222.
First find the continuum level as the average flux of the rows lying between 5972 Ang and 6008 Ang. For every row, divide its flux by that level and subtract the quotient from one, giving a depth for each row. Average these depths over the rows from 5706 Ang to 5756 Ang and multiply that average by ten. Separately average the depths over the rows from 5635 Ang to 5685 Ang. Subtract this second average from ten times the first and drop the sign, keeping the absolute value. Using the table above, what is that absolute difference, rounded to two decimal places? 0.38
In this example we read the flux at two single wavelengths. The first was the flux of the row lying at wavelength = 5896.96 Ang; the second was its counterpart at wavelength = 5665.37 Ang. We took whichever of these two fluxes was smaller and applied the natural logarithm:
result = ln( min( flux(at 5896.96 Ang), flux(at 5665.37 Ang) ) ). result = 5.15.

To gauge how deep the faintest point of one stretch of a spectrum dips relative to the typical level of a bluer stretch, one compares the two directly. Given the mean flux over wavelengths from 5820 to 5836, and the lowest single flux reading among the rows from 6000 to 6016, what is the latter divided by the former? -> 0.87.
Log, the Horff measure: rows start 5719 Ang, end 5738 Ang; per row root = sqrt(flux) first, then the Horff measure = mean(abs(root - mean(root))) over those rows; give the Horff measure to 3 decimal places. 0.292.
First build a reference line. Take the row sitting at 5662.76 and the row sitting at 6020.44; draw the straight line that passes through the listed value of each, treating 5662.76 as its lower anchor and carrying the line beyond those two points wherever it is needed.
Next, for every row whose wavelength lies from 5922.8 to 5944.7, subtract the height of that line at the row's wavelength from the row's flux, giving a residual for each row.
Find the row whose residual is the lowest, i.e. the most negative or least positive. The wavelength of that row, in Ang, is 5940.57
